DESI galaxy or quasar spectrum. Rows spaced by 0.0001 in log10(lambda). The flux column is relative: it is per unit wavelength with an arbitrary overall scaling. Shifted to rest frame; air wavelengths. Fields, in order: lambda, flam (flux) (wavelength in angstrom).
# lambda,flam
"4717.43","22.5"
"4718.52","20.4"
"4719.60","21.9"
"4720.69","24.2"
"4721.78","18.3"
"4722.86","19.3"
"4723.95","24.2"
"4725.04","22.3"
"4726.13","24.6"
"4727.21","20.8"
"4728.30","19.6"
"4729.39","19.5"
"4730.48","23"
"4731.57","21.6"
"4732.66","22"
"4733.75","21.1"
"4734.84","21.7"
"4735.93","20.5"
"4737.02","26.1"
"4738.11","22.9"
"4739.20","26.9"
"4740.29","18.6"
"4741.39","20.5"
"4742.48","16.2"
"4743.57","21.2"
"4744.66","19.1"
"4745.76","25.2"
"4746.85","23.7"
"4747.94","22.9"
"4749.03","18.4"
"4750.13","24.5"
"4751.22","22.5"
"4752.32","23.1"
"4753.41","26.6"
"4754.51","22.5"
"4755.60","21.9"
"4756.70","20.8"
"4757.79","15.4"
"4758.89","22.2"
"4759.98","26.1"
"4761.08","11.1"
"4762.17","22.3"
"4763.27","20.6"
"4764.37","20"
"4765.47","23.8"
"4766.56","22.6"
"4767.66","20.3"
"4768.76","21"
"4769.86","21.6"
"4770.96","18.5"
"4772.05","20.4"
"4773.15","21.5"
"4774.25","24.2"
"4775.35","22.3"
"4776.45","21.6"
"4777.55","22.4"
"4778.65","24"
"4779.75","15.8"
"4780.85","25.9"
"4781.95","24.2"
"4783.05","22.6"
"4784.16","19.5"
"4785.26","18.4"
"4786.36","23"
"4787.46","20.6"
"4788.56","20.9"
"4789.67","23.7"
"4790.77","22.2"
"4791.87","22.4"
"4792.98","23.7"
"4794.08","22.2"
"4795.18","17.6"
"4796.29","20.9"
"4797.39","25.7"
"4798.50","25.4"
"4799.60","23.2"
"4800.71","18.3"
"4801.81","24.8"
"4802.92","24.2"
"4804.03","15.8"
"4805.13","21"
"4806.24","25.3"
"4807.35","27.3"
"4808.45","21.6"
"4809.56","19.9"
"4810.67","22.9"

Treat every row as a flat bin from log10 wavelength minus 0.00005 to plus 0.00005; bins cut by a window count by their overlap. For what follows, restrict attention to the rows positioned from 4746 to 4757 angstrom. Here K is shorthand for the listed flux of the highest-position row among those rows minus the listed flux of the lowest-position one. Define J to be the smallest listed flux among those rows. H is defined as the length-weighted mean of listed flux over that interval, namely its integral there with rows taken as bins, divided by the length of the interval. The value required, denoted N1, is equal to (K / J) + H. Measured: 22.6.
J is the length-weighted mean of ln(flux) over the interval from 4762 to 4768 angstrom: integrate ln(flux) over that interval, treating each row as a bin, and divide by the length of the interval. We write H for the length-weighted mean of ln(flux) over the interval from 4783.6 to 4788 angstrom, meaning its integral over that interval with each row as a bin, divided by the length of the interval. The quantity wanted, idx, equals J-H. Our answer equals 0.059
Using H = 3.01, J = 3.07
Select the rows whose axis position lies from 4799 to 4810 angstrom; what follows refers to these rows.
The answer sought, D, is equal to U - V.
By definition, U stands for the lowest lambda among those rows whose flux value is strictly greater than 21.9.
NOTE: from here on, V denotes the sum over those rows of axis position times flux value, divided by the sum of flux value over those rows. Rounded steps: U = 4799.60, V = 4804.6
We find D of -5.0 angstrom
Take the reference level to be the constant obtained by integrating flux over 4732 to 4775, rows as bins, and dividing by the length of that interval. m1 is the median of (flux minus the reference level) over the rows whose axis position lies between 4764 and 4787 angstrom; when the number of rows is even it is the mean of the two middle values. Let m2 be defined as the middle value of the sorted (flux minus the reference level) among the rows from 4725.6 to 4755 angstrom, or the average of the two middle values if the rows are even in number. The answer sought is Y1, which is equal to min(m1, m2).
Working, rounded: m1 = 0.05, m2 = 0.4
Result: 0.0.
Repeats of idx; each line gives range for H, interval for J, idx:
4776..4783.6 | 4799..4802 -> -0.018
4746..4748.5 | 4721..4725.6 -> -0.122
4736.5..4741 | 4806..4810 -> 0.006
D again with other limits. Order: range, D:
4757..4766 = -2.9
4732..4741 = -3.9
